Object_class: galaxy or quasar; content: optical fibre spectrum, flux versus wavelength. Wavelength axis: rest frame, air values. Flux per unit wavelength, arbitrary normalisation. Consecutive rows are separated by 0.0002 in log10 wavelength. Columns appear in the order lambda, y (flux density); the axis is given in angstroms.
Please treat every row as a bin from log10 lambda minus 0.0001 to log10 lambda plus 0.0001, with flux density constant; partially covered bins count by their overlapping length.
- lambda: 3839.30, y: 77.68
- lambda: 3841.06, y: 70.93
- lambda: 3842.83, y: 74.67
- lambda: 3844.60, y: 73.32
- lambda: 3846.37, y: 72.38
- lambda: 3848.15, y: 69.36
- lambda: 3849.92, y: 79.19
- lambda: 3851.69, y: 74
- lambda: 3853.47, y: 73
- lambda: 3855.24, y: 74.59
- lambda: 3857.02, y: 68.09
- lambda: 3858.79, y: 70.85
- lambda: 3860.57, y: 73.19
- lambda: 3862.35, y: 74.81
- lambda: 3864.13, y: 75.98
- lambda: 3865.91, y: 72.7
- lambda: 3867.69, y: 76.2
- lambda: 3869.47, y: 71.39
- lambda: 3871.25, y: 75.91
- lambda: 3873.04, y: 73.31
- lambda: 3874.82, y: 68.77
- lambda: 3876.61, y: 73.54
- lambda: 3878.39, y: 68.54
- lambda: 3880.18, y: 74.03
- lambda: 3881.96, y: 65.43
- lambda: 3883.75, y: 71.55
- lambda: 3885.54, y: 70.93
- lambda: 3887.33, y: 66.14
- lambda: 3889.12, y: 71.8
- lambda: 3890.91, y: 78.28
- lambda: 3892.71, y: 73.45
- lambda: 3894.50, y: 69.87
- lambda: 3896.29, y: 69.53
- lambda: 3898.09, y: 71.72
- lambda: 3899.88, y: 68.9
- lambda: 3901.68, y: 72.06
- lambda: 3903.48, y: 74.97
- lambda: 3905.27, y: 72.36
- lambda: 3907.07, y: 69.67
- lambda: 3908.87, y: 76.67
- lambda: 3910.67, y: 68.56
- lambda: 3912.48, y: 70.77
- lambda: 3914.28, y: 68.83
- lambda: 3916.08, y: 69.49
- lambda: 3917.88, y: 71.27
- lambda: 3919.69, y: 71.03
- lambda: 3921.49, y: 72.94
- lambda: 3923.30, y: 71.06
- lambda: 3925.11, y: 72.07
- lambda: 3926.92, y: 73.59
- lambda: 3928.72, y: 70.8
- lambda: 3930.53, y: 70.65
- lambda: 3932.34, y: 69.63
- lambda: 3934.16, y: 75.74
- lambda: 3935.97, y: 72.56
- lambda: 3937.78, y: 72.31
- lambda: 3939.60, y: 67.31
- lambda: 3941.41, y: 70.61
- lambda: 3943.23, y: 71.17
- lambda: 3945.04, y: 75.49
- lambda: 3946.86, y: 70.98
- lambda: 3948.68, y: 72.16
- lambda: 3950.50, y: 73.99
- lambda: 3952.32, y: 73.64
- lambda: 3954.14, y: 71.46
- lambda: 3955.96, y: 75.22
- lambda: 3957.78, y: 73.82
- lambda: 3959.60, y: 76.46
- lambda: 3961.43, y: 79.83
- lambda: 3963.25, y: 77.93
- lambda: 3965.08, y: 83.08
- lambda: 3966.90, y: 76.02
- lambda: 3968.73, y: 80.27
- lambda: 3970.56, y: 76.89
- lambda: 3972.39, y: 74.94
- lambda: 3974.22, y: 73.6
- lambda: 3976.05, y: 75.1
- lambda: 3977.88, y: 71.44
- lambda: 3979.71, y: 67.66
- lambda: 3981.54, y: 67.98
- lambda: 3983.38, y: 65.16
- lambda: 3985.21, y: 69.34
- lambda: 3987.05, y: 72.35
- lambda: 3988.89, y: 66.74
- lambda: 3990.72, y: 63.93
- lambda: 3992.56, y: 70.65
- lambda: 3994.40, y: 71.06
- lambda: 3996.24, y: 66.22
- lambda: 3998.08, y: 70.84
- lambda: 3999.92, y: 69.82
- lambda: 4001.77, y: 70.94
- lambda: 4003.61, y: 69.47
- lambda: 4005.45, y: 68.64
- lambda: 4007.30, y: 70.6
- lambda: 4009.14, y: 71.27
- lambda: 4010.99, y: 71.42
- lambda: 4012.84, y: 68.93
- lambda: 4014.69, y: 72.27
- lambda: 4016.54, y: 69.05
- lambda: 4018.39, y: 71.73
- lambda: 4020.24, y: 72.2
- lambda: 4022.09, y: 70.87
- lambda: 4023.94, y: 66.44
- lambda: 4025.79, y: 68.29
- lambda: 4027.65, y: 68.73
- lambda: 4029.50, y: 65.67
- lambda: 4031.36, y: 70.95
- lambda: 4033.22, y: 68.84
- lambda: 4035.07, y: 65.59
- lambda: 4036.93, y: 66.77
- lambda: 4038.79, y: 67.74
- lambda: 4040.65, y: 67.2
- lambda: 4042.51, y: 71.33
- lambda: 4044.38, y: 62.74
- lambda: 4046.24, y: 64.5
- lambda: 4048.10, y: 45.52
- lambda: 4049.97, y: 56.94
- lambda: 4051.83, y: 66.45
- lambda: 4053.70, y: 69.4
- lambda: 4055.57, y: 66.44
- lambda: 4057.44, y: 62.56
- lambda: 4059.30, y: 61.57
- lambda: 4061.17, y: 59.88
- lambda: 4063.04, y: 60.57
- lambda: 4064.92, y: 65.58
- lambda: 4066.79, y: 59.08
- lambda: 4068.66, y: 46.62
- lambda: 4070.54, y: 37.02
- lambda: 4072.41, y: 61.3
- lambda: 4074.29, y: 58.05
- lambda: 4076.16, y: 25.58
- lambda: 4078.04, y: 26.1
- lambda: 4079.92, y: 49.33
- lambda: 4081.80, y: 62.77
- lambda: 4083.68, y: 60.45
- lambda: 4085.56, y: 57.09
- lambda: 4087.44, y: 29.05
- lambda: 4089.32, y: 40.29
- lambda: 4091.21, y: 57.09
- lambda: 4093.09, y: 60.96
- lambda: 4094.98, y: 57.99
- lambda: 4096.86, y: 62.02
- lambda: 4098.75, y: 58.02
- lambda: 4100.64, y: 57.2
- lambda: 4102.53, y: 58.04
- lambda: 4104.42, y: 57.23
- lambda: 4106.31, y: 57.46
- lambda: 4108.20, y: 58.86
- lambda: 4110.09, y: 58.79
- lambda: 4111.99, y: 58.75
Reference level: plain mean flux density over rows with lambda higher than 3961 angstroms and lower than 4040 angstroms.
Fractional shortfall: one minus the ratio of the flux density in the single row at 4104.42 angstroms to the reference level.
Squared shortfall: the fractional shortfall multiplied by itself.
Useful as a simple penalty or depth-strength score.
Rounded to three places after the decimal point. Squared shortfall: 0.037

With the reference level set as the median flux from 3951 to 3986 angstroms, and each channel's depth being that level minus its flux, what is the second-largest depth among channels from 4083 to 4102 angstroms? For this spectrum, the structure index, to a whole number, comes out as 35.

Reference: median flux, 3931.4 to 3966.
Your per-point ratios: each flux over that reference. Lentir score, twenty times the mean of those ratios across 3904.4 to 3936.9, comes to 19.4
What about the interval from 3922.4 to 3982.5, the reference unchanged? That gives 20.0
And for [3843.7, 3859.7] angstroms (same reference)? 19.8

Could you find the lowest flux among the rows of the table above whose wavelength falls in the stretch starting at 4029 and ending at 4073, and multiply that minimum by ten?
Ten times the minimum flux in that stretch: 370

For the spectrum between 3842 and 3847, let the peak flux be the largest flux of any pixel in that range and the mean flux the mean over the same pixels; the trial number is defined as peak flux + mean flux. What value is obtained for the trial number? 148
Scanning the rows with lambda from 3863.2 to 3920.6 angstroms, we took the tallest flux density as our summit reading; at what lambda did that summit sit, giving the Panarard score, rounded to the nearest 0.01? 3890.91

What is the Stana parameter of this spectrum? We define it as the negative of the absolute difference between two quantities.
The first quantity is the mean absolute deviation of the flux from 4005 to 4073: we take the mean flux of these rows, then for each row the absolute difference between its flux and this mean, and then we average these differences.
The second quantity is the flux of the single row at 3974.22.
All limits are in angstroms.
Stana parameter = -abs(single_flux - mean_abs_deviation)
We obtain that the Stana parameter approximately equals -68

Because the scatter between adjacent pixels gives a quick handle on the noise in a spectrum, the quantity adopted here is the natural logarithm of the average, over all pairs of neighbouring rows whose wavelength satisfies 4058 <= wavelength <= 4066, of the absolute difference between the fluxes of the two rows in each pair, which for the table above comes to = 0.9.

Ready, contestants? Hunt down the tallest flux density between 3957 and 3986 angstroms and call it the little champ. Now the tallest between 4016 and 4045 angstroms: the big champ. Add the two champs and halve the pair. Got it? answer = 78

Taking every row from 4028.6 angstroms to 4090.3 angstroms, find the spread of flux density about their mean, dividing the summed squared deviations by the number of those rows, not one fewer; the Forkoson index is 13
